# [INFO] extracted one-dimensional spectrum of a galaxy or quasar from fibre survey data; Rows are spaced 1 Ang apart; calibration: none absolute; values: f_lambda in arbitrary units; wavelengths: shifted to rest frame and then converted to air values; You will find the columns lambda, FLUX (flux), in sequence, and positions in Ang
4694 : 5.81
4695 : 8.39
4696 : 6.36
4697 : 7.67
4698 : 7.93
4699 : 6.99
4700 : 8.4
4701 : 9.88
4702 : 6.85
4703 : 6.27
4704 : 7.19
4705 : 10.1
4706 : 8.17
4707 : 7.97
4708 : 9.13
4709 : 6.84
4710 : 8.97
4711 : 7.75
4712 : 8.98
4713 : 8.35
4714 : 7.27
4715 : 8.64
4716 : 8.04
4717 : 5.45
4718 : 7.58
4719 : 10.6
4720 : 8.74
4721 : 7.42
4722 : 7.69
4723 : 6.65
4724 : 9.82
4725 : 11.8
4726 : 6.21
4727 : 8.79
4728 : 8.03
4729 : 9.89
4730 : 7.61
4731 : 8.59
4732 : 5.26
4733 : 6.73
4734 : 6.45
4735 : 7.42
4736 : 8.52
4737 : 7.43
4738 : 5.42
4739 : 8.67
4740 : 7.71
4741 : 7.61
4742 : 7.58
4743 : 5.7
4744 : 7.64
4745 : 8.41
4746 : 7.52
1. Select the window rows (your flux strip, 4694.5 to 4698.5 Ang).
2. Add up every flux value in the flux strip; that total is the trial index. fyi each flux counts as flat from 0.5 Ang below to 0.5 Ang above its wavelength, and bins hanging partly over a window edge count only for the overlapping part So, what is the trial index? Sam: 30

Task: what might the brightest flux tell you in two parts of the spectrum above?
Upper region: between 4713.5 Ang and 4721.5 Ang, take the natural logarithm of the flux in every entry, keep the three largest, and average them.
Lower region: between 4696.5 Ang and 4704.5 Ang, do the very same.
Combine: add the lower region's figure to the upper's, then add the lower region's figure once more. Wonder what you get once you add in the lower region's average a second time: 6.55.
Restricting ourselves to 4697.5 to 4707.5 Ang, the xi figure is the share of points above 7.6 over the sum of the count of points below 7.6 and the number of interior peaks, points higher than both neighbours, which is 0.10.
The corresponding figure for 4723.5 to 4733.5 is 0.10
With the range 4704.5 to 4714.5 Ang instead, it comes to 0.16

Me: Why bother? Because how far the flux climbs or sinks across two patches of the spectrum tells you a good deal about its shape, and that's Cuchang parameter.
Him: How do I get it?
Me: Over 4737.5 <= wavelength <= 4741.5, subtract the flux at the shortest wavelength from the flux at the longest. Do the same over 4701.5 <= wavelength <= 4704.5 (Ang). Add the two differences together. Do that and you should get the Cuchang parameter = 3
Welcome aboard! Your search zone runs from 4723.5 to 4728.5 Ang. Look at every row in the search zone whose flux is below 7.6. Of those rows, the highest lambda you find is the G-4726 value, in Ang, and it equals 4726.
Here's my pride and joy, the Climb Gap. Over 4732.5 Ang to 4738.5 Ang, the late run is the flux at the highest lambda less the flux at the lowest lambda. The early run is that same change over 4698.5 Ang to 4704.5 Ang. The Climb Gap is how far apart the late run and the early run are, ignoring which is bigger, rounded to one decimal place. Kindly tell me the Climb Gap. 1.5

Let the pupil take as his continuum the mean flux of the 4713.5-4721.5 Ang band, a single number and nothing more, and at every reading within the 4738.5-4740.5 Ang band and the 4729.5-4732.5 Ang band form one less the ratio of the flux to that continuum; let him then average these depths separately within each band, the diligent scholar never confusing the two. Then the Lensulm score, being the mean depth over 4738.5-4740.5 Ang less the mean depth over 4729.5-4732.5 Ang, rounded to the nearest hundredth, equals -0.13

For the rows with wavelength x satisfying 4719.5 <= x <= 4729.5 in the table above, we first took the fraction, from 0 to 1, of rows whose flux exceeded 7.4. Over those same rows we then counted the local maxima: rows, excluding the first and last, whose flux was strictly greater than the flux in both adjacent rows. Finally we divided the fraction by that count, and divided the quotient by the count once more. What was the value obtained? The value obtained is 0.089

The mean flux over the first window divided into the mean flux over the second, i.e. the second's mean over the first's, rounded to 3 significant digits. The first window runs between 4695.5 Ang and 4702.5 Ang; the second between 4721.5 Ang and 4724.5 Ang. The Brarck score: 1.04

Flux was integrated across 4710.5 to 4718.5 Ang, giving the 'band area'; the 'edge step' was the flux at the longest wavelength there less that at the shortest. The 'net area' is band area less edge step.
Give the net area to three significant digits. 62.2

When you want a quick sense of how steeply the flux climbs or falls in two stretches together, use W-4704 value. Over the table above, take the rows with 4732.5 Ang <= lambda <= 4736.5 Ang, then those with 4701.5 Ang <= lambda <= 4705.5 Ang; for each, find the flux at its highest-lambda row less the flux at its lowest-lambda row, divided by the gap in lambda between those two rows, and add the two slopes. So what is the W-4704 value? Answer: 1.7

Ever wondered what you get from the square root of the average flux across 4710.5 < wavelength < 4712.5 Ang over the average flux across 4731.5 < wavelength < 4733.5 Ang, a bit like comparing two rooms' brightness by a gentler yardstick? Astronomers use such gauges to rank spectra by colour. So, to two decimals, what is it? 1.18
